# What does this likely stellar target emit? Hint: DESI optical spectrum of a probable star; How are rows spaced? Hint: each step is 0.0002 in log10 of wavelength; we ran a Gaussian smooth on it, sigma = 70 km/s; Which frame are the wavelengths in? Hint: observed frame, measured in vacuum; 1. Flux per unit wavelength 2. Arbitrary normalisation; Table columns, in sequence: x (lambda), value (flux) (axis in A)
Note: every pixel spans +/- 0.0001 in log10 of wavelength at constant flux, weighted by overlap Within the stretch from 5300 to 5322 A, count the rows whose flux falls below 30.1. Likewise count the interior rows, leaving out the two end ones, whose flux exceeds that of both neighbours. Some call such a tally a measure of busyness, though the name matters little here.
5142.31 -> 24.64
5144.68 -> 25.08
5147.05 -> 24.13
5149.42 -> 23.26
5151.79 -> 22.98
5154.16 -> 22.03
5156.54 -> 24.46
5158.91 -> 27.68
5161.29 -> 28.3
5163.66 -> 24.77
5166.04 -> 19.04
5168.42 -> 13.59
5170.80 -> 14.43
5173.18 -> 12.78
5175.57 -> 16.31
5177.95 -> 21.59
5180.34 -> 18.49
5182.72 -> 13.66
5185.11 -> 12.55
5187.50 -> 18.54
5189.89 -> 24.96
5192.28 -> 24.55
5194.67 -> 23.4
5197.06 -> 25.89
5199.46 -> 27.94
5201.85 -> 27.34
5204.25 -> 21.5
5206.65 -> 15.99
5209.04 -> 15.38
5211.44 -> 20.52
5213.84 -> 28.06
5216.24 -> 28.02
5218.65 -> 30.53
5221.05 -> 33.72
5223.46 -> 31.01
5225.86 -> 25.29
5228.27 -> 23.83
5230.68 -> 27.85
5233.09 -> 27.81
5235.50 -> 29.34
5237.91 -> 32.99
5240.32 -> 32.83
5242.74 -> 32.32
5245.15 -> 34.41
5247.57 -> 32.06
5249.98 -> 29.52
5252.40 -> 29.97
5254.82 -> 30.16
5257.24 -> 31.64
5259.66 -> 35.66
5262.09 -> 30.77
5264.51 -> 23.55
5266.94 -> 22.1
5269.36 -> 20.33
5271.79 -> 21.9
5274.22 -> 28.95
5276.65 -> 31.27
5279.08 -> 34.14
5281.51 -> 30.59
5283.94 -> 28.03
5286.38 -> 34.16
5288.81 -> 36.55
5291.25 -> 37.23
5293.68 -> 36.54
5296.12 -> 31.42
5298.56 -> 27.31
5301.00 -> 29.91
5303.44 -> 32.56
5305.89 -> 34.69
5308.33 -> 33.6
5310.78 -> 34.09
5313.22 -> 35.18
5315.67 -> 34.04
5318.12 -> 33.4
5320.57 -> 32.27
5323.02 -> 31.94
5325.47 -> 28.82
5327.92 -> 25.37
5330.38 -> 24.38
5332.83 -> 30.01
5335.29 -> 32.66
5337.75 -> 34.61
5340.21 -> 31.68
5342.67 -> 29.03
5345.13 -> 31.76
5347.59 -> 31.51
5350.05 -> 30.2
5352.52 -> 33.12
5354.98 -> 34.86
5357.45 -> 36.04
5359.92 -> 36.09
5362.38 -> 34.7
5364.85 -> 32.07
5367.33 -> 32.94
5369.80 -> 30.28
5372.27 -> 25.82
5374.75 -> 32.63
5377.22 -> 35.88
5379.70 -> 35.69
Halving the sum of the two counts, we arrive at 1.5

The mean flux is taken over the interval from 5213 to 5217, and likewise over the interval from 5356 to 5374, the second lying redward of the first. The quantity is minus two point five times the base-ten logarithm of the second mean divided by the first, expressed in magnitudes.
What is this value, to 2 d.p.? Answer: -0.16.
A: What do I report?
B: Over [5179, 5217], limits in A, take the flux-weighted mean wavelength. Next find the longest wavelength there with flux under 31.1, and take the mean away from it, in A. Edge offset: 16.8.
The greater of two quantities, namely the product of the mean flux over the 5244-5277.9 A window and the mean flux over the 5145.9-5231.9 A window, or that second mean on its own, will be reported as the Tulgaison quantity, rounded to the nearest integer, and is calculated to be 650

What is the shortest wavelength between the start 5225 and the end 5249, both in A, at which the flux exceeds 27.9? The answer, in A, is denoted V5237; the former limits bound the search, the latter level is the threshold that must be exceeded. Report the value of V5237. 5235.50 A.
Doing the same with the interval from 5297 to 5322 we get 5301.00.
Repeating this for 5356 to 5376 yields 5357.45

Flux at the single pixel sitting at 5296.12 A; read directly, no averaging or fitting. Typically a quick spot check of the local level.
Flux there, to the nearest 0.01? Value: 31.42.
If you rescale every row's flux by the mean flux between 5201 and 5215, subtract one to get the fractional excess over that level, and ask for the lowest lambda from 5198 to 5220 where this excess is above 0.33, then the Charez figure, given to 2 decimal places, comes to 5218.65 A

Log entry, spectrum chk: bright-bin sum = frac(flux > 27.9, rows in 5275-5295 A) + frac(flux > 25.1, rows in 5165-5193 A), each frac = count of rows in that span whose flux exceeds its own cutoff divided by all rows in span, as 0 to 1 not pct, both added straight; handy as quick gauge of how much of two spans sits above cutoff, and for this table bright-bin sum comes 1.0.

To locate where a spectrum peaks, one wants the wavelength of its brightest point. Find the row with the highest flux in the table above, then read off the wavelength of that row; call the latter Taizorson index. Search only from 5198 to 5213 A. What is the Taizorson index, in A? 5199.46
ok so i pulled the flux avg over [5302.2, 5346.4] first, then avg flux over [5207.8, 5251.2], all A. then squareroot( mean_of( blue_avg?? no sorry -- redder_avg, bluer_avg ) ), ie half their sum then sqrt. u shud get 5.49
